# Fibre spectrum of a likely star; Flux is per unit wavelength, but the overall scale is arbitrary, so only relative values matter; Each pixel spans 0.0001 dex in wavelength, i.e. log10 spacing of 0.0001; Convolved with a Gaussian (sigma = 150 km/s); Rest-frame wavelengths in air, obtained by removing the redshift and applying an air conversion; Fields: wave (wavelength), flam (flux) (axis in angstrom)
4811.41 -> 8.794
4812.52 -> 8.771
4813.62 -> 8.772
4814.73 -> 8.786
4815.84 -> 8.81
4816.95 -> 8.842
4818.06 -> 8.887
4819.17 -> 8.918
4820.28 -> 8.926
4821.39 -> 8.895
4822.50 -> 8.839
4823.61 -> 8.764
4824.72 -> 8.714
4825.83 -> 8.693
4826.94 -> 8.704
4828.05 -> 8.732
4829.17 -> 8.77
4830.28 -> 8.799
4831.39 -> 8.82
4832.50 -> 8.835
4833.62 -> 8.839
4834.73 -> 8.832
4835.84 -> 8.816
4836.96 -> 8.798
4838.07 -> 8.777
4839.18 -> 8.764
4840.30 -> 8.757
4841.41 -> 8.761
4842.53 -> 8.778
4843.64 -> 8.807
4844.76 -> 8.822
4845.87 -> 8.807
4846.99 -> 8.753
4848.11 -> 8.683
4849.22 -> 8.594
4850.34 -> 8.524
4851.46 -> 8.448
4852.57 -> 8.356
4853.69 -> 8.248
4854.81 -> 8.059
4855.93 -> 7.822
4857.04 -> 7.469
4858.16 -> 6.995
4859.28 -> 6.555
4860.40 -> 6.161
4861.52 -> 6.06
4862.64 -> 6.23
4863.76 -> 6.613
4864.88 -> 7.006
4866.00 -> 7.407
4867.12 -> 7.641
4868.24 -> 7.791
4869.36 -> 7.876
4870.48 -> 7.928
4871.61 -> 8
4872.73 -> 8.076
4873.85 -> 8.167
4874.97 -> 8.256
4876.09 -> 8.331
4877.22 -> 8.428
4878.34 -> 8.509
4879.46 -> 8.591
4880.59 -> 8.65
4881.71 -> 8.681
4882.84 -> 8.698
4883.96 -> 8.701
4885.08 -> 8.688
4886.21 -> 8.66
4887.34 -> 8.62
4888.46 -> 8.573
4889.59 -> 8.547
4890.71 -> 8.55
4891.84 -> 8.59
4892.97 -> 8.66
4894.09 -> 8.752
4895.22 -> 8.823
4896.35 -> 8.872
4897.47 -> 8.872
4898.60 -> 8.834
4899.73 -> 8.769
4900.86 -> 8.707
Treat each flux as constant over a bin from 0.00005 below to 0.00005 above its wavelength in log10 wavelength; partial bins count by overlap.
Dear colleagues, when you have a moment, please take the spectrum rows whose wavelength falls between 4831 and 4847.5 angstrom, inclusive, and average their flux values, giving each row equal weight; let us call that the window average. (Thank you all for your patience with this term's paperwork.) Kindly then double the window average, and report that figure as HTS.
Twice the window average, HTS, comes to 17.6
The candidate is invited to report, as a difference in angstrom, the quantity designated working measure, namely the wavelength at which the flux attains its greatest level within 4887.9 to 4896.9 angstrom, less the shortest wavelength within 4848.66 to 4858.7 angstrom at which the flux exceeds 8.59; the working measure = 47.1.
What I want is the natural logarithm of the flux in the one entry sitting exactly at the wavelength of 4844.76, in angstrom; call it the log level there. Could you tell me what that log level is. 2.18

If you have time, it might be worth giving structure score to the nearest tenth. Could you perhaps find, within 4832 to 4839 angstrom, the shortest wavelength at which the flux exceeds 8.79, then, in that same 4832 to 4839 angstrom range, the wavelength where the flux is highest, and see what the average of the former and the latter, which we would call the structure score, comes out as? 4833.1 angstrom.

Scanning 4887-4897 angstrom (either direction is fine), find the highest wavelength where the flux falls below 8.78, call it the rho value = 4894.09 angstrom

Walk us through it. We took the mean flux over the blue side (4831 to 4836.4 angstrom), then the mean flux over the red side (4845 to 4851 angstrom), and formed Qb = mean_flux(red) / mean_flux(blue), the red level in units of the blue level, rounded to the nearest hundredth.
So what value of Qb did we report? 0.98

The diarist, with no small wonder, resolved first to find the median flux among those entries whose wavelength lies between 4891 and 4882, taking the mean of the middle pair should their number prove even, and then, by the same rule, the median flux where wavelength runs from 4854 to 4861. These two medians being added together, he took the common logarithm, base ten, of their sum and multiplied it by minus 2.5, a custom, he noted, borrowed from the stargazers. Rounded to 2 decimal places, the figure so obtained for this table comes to -3.00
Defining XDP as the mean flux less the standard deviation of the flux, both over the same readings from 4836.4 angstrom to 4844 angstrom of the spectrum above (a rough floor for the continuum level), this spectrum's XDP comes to 8.76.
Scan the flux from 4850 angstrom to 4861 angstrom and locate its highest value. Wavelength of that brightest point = 4850.34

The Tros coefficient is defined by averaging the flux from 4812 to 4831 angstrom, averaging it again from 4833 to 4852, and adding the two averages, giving 17.5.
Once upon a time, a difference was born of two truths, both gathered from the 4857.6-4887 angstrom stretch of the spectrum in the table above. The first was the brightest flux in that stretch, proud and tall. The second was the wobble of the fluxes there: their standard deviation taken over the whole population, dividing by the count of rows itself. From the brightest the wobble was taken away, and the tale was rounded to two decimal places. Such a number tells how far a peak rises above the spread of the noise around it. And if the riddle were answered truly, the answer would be 7.83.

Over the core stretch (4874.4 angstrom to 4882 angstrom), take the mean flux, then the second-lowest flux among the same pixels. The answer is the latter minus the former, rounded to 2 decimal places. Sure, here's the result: -0.16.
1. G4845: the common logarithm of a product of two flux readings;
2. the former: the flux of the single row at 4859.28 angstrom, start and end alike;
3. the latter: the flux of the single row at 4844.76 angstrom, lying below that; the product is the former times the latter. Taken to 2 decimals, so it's 1.76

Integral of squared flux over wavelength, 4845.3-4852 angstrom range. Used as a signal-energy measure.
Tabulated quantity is 500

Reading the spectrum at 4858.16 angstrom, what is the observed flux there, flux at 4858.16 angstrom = 6.995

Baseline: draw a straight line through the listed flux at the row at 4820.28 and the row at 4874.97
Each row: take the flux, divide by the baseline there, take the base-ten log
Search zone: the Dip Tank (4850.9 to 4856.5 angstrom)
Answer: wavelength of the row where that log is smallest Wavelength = 4855.93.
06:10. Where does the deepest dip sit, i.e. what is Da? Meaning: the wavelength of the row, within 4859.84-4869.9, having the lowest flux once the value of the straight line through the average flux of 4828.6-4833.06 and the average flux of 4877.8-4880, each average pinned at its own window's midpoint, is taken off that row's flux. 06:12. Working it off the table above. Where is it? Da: 4861.52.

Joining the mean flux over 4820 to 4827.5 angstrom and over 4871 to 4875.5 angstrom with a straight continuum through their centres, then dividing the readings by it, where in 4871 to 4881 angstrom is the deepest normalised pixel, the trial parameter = 4871.61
